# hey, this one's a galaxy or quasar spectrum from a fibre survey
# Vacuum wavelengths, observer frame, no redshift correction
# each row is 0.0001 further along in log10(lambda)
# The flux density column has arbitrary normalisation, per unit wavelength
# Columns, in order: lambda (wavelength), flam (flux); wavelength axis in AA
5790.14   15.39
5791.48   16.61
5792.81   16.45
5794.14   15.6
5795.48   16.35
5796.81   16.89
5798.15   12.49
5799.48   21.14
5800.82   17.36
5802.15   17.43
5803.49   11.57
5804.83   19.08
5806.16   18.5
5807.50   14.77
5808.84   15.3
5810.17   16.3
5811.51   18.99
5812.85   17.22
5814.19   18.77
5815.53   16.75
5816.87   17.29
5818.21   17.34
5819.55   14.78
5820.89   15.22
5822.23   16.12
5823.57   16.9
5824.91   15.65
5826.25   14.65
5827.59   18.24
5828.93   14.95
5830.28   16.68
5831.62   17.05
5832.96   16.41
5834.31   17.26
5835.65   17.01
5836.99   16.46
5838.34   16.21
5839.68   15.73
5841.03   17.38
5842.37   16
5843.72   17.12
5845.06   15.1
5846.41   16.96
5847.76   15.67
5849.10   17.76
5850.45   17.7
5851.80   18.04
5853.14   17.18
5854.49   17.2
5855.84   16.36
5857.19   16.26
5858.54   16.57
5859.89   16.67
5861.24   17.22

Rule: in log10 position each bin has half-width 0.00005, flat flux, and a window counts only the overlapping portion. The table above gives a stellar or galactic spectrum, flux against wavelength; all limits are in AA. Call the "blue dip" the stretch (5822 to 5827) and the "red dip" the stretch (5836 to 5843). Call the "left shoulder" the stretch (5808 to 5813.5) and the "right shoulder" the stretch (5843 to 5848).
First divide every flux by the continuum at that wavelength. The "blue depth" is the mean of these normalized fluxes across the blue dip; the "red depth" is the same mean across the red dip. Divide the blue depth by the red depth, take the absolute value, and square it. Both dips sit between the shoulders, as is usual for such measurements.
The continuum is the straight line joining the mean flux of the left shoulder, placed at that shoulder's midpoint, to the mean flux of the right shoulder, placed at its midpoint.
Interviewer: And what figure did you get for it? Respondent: 0.90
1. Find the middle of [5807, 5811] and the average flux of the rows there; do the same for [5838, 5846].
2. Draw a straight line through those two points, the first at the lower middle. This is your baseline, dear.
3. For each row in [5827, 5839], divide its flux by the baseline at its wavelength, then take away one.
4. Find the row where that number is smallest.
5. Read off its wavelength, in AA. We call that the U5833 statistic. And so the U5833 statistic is 5828.93 AA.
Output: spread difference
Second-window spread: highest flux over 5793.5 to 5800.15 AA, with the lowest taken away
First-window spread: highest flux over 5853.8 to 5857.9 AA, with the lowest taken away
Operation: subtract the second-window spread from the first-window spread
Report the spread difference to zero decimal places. -8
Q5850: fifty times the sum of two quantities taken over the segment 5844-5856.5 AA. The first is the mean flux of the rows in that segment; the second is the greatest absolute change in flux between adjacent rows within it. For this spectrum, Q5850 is 949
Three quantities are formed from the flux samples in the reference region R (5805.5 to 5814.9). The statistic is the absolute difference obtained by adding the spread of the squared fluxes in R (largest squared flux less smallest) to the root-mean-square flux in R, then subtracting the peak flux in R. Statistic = 141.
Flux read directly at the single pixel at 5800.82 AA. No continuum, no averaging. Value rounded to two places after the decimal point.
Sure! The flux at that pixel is 17.36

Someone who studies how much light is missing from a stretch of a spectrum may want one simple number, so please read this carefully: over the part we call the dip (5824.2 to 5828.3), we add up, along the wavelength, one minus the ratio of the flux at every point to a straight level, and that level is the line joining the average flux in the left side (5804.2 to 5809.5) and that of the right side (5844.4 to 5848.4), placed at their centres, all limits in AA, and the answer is 0.06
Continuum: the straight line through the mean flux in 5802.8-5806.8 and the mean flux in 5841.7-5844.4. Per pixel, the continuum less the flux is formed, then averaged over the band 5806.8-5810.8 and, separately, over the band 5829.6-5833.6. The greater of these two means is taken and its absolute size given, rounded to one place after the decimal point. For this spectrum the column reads 0.9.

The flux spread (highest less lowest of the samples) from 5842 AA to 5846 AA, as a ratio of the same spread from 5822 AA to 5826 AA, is 1.62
